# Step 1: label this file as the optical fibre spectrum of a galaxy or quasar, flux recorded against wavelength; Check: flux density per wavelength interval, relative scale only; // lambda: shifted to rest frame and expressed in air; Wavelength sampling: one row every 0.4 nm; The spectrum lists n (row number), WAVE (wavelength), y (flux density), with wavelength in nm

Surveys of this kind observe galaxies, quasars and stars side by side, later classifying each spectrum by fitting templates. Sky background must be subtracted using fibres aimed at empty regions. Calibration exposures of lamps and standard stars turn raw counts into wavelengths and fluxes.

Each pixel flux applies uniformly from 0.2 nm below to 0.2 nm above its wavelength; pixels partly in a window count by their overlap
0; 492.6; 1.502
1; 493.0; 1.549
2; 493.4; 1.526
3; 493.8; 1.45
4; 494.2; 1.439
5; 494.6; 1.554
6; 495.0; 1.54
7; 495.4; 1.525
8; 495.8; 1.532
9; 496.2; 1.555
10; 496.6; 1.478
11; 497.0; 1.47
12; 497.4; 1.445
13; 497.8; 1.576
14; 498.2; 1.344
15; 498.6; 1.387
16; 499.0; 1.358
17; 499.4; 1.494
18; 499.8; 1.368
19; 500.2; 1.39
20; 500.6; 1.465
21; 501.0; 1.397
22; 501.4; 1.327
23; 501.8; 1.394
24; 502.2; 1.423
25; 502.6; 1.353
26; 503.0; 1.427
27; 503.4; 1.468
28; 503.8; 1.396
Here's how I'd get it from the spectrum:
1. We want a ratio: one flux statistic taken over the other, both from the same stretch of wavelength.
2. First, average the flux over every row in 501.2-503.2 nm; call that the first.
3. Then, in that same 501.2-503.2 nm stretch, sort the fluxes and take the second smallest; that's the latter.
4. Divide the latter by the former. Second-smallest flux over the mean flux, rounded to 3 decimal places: 0.977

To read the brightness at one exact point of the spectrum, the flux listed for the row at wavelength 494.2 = 1.439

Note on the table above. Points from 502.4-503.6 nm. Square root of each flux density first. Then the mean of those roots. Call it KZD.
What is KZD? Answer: 1.19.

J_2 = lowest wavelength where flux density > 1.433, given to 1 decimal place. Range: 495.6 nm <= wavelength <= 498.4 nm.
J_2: 495.8 nm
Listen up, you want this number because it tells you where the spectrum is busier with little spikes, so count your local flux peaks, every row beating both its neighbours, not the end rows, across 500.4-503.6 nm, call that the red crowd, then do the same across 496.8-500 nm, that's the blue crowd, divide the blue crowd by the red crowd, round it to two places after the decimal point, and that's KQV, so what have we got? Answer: 3.00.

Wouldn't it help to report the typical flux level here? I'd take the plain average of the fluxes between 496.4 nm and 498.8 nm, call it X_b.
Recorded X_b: 1.45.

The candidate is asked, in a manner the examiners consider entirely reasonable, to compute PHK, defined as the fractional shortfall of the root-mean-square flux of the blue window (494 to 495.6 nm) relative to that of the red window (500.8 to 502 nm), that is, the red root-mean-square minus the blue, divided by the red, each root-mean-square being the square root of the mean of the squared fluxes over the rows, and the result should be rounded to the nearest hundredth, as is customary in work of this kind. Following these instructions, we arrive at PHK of -0.10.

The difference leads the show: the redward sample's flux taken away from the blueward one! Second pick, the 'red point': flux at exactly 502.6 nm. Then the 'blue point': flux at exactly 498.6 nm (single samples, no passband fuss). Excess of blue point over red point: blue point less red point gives 0.03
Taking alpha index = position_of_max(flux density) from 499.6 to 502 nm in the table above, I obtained 500.6 nm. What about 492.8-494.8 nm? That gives 494.6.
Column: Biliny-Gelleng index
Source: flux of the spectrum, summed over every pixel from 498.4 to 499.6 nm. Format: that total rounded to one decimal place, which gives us 4.2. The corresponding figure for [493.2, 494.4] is 4.4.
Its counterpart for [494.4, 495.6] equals 4.6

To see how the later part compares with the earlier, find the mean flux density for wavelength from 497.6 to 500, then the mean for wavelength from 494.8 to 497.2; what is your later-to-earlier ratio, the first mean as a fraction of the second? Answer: 0.937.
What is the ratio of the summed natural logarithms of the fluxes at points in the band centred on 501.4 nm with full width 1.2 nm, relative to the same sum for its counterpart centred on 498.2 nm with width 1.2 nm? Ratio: 0.881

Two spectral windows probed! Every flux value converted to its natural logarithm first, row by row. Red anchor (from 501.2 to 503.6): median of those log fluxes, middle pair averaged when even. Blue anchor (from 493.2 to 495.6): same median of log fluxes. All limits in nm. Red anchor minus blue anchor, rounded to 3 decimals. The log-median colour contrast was -0.080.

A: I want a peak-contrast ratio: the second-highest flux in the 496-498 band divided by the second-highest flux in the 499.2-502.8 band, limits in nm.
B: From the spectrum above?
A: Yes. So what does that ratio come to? 1.06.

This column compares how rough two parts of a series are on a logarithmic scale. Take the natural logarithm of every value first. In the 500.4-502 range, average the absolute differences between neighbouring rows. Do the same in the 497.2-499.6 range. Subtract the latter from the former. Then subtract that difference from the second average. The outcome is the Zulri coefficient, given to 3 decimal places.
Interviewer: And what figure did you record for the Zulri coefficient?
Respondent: 0.108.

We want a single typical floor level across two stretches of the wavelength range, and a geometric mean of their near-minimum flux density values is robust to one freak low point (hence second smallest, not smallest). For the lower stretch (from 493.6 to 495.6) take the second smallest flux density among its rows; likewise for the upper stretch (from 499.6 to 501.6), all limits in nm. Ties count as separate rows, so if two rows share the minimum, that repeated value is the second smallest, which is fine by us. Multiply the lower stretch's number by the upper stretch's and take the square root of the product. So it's 1.41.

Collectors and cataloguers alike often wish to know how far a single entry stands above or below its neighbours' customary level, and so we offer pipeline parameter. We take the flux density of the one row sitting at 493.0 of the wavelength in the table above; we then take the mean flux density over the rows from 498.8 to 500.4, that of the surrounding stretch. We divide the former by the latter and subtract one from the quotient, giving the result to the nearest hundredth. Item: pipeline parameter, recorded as 0.10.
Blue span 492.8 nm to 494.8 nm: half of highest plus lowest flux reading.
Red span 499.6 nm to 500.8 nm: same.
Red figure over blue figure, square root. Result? 0.973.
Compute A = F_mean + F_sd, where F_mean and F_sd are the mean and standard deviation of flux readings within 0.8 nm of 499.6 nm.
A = 1.46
